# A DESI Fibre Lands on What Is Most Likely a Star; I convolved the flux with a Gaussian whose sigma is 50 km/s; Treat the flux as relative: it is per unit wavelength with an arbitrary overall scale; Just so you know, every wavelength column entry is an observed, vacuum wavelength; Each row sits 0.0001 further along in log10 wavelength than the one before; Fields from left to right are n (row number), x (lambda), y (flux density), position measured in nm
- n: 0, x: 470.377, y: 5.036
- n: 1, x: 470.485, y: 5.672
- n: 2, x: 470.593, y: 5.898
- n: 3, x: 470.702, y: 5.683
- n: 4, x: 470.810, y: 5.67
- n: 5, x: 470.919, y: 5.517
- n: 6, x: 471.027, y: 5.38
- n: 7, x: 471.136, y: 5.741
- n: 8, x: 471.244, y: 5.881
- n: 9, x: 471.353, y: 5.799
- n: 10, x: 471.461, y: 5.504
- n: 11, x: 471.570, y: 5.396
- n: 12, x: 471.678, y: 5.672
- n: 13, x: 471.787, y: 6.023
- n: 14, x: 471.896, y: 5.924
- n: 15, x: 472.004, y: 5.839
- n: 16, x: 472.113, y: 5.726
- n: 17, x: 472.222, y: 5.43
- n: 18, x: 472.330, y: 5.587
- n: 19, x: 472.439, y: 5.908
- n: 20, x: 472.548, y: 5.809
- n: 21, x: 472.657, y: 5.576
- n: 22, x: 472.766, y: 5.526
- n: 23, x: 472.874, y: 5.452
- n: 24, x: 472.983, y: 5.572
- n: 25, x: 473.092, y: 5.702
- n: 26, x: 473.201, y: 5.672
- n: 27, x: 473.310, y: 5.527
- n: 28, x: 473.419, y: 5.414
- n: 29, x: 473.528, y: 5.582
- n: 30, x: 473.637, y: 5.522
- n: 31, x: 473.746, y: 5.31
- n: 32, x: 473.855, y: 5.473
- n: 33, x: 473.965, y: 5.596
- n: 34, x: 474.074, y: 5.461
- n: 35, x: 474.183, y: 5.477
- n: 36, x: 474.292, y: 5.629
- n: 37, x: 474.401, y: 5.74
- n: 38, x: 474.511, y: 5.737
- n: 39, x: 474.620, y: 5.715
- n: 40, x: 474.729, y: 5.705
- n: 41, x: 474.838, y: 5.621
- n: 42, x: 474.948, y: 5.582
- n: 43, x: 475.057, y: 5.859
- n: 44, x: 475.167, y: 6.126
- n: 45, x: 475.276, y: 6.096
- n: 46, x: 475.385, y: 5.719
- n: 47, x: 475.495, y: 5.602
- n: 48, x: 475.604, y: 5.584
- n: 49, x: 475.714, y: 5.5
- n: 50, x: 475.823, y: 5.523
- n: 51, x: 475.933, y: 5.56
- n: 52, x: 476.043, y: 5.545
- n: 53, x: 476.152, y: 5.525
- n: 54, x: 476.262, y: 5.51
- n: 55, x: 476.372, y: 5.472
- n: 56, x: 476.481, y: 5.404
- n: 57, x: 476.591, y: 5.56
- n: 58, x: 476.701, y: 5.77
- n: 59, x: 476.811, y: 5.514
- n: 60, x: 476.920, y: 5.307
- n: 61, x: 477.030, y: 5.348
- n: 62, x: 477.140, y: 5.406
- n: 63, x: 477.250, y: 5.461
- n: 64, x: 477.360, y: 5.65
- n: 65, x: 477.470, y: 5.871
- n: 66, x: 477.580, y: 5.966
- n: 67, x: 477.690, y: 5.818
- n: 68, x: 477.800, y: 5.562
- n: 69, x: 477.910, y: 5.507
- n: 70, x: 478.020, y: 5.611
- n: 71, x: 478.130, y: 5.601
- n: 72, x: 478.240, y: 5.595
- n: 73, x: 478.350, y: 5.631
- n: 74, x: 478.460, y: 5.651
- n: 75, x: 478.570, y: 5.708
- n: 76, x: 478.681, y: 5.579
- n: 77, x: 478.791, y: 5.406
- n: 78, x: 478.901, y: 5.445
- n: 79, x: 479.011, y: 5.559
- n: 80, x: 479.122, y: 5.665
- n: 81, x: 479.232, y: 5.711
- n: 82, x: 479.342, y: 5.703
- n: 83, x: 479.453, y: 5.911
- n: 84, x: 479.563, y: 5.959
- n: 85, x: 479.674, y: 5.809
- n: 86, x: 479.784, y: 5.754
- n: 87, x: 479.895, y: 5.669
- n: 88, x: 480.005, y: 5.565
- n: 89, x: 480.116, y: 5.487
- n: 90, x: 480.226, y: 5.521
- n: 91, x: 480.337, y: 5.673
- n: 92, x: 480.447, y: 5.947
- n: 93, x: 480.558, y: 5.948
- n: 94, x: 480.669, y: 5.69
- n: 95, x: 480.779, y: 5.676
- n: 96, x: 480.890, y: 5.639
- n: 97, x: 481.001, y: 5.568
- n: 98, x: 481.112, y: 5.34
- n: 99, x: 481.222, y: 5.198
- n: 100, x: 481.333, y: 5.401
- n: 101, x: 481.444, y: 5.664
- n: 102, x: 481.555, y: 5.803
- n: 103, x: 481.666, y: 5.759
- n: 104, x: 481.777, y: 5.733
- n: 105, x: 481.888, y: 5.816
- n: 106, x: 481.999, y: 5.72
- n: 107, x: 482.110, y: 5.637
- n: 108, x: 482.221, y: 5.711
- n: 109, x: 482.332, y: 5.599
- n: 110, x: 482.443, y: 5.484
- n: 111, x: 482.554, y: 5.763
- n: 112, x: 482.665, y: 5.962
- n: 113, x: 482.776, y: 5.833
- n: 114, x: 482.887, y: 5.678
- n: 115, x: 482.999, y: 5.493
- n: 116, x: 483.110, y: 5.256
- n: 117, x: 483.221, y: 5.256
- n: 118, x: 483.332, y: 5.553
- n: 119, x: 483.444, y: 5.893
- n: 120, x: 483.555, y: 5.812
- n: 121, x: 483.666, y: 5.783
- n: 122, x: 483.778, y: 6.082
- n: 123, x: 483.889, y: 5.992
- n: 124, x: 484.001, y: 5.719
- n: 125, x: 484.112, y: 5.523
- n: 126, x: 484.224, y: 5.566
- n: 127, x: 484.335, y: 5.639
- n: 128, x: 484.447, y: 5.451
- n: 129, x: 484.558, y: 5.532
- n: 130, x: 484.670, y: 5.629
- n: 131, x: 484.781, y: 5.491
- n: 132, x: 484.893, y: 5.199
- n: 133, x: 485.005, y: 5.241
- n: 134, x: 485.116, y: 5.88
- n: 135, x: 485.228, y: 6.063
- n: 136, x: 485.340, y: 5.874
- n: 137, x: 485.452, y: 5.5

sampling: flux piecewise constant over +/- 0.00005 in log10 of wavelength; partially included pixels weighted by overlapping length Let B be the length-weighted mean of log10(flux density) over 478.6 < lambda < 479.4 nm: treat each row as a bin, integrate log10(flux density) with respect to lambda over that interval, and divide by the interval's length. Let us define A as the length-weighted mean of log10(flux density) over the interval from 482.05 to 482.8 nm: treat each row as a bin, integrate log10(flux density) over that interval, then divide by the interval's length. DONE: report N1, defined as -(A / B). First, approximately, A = 0.757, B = 0.746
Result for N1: -1.01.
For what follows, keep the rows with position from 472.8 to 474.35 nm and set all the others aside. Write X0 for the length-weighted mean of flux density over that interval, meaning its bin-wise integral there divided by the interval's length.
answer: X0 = 5.53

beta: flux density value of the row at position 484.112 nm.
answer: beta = 5.523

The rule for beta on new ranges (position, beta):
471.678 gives 5.672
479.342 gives 5.703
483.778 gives 6.082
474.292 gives 5.629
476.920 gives 5.307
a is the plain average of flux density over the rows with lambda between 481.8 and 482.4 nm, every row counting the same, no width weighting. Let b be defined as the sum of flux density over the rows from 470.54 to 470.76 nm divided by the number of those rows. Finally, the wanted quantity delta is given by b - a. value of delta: 0.09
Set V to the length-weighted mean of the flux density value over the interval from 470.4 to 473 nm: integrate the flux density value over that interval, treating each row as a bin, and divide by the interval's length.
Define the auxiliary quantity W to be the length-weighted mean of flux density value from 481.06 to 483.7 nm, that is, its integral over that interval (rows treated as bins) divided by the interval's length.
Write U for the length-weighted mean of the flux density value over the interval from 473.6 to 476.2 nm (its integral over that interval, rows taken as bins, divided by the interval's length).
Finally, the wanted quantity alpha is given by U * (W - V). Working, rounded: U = 5.635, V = 5.67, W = 5.63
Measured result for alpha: -0.2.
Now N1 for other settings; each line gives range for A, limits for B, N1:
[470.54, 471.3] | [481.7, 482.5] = -1.00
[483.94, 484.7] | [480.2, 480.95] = -0.98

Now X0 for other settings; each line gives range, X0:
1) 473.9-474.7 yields 5.62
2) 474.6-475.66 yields 5.76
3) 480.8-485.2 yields 5.63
